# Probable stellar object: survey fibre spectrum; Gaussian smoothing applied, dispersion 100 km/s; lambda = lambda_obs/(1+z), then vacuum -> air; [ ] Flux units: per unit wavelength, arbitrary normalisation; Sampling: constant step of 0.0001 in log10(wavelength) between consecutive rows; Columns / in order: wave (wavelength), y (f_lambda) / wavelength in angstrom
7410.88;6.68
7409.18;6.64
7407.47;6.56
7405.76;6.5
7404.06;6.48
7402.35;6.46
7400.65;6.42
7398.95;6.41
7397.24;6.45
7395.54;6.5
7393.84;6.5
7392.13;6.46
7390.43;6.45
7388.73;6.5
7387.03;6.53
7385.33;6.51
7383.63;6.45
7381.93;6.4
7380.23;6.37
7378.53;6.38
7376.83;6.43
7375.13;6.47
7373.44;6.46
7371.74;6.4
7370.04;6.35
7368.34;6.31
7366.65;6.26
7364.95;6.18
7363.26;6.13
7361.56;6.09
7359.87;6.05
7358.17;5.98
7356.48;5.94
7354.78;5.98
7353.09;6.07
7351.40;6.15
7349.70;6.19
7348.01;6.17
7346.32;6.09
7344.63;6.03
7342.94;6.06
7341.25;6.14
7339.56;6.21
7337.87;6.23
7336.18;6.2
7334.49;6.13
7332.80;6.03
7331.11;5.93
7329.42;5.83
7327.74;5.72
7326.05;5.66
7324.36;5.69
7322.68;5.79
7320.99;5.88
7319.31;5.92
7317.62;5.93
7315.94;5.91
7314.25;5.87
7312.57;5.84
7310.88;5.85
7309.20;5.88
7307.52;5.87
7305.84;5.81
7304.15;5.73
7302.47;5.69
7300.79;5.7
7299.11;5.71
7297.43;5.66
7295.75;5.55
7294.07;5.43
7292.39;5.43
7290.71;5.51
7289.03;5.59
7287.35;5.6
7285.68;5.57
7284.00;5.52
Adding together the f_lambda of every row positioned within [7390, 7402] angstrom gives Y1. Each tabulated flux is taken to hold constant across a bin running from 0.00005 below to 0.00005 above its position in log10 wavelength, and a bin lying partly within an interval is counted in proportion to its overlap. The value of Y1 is 45.2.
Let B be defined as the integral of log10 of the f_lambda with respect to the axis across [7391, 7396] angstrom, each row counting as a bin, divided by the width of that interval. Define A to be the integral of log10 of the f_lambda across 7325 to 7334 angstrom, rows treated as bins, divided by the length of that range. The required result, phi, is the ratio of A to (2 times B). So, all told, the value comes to 0.47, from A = 0.766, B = 0.811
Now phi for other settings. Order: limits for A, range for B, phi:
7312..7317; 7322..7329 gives 0.51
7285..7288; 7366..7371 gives 0.47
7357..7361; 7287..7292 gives 0.52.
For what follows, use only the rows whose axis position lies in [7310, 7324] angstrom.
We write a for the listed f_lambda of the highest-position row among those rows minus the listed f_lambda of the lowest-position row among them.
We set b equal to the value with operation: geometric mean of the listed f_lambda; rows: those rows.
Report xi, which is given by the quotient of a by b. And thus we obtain -0.010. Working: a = -0.06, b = 5.87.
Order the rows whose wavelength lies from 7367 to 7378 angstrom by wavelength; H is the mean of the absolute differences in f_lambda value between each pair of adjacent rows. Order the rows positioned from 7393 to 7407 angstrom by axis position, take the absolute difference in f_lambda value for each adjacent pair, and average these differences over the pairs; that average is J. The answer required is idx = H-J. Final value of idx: 0.01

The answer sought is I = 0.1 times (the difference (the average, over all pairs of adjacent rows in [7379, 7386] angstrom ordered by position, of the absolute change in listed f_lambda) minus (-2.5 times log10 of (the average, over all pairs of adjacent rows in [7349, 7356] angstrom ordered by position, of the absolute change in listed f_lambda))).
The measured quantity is -0.284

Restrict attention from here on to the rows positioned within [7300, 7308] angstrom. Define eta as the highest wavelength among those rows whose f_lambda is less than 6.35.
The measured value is 7307.52 angstrom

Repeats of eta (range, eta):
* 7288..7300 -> 7299.11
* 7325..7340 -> 7339.56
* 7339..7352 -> 7351.40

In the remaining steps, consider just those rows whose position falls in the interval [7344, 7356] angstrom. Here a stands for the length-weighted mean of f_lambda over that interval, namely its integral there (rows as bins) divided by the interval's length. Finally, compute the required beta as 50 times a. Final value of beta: 305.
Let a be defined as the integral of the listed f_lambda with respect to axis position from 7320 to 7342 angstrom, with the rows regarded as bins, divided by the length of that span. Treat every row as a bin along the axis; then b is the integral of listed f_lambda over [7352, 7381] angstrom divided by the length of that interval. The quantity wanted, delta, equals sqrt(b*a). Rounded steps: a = 5.96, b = 6.2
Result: 6.09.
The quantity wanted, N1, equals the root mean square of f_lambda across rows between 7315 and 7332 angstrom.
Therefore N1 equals 5.8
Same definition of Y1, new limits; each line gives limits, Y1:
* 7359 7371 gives 43.4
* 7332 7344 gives 43.0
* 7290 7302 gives 39.0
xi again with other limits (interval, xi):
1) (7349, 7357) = -0.041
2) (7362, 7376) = 0.054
